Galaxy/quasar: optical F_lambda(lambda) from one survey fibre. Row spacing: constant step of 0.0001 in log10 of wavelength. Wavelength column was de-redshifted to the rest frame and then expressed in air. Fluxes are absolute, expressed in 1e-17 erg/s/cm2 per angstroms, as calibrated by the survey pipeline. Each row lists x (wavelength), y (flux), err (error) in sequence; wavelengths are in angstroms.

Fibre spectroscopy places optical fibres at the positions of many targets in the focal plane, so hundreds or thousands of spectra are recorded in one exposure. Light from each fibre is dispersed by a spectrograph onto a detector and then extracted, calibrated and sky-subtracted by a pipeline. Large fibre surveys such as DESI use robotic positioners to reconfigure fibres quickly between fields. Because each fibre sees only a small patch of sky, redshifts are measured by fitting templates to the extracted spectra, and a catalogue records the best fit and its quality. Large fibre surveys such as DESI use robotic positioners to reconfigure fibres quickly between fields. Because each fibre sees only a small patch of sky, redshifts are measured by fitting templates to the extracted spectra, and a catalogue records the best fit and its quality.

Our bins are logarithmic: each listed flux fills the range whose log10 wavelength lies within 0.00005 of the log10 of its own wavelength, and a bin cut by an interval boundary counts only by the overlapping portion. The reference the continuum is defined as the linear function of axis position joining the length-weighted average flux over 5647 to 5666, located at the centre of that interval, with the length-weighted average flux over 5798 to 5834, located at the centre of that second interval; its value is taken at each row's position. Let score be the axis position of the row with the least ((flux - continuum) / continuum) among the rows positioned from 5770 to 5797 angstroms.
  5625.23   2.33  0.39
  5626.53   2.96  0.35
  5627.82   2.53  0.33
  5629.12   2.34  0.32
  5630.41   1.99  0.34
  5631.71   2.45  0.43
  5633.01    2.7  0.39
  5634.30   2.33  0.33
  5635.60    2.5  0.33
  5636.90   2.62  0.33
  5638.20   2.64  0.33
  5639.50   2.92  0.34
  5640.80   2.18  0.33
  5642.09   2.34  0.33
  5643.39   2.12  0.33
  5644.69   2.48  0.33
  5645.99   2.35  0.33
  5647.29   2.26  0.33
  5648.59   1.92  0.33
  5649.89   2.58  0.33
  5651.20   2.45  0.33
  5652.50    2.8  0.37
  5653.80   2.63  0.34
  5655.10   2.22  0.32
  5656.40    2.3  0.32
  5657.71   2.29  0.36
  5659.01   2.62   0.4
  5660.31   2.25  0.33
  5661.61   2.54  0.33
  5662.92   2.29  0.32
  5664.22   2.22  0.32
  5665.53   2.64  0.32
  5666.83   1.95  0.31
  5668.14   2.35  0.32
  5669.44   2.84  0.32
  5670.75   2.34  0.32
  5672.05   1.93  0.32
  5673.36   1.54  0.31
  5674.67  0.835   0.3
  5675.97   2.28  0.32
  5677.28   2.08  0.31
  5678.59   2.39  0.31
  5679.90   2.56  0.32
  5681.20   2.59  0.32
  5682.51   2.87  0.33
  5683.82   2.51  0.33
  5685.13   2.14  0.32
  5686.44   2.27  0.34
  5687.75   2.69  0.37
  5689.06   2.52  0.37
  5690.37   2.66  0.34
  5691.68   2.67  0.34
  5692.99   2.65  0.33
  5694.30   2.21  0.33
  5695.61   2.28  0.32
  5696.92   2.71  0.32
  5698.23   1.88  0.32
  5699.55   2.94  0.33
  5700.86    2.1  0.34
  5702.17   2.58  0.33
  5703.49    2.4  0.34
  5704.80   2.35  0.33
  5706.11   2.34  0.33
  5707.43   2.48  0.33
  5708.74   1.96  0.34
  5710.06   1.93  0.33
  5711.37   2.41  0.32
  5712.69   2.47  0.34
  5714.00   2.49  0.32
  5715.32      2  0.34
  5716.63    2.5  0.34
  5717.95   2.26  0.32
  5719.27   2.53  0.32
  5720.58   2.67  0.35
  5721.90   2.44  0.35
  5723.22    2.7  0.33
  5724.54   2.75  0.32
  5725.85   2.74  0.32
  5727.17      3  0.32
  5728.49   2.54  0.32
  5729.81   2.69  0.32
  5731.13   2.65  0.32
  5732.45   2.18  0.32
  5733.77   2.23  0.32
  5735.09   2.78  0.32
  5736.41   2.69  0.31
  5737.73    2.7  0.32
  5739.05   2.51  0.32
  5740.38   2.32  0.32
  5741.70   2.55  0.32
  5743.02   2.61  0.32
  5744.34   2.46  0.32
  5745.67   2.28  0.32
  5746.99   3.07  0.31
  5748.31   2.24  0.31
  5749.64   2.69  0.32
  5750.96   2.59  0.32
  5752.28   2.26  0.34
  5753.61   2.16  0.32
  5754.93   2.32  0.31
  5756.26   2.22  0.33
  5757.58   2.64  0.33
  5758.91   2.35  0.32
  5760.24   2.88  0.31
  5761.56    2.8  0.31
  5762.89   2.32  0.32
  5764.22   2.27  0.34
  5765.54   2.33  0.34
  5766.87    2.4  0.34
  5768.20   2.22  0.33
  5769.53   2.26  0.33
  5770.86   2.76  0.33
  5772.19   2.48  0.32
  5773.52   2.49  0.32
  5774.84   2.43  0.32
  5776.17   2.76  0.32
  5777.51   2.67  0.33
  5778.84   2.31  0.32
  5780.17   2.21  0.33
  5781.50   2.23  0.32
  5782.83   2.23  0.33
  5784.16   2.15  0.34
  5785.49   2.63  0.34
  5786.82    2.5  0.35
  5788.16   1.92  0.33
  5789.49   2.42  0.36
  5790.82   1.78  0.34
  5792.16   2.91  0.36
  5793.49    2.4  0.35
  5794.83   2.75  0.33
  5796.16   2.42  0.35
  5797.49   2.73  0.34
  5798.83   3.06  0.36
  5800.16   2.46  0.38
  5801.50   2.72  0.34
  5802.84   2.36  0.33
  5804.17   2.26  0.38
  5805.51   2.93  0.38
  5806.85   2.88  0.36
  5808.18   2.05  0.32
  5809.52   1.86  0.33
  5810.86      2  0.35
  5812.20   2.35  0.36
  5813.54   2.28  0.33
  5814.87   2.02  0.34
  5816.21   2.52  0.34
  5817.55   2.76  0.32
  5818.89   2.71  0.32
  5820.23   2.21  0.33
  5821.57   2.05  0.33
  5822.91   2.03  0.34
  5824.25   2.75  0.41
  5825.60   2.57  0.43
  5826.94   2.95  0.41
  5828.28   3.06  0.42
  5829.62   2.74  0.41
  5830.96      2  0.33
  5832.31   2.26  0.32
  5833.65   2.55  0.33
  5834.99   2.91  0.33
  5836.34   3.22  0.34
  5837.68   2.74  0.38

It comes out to 5790.82 angstroms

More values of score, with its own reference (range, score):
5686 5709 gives 5698.23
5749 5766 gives 5753.61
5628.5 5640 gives 5630.41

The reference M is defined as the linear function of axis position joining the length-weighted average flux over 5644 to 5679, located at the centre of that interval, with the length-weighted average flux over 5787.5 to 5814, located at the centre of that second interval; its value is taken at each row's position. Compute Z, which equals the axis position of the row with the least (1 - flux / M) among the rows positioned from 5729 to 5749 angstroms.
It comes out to 5746.99 angstroms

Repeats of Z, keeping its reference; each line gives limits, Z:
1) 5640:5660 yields 5652.50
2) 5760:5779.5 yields 5760.24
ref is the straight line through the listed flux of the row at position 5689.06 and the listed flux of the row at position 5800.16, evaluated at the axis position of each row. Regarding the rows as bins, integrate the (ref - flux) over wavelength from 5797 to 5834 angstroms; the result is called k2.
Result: -1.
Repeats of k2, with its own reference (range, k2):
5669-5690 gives 5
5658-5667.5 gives 2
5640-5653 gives 3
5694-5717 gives 4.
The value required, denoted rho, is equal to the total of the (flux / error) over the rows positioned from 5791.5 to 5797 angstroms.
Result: 30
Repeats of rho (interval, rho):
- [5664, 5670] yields 38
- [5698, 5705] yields 43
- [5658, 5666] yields 43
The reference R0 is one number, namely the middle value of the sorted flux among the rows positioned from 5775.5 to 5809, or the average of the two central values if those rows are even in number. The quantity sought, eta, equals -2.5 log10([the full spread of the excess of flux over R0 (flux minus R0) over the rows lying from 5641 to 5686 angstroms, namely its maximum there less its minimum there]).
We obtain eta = -0.8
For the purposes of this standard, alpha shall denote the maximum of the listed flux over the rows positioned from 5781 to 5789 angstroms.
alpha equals 2.63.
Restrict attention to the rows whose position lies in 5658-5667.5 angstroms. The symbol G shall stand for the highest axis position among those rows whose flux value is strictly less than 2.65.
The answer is 5666.83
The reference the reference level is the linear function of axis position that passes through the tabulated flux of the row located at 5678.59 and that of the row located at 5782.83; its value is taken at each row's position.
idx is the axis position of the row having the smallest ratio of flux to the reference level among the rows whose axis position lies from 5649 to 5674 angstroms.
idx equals 5673.36 angstroms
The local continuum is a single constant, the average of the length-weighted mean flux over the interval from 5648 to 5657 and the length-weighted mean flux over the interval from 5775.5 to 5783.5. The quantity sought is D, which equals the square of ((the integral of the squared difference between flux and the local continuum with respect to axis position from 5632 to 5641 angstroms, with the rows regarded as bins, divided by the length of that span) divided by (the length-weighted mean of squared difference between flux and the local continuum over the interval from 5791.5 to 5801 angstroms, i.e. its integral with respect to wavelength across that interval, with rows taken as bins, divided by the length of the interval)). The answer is 0.3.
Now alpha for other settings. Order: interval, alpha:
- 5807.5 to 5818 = 2.76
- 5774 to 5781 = 2.76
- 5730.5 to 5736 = 2.78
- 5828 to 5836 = 3.06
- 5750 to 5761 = 2.88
